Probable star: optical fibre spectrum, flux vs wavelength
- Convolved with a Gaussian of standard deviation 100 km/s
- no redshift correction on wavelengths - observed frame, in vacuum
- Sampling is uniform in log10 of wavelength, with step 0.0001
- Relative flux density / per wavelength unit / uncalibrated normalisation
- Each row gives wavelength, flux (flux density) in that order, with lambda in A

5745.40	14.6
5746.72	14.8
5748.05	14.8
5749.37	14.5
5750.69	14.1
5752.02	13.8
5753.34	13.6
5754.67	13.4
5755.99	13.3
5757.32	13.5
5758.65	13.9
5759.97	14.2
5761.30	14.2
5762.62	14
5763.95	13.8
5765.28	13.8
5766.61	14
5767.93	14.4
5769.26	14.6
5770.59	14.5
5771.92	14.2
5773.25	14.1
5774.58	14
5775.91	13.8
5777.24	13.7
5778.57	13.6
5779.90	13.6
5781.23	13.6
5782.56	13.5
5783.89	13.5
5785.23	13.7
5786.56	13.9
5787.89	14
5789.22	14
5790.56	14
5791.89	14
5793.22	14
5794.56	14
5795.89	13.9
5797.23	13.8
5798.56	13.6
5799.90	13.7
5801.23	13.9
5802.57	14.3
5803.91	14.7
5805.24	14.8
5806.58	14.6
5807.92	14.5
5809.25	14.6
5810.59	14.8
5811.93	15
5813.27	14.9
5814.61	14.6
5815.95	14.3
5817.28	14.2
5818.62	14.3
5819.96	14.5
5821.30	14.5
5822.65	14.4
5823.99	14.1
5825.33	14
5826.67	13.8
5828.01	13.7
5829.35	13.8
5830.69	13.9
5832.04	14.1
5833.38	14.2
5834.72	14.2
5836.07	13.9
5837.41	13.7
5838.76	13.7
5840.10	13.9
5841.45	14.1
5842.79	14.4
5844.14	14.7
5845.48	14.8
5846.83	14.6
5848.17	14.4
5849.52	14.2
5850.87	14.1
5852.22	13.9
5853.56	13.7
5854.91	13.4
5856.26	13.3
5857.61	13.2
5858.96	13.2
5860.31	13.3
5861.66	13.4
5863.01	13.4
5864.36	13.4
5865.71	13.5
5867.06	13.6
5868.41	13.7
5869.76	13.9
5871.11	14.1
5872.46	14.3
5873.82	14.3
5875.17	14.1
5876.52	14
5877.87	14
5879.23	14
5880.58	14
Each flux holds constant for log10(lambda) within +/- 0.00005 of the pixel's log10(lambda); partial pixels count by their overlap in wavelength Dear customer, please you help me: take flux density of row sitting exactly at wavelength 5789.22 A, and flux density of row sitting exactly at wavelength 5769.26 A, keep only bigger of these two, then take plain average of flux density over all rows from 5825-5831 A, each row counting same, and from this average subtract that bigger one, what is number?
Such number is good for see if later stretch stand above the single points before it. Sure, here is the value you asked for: -0.8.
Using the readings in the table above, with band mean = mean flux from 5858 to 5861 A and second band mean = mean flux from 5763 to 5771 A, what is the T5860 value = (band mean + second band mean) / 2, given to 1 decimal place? 13.7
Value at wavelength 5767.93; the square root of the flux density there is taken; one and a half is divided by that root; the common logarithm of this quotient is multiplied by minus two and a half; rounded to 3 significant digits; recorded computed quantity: 1.01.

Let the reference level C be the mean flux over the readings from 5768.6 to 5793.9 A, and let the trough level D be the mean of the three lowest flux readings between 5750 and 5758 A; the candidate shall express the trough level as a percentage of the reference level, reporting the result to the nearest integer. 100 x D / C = 96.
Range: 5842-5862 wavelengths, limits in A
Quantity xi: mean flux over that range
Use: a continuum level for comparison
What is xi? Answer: 13.9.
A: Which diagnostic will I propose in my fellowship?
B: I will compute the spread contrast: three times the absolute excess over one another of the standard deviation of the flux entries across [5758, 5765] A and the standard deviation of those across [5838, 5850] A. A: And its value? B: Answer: 0.6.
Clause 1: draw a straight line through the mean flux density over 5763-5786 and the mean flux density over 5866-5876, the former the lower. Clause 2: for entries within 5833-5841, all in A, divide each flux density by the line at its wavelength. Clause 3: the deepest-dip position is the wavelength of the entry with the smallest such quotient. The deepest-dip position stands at 5838.76 A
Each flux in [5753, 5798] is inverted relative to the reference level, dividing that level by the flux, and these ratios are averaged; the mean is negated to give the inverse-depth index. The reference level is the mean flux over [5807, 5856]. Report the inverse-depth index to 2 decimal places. -1.02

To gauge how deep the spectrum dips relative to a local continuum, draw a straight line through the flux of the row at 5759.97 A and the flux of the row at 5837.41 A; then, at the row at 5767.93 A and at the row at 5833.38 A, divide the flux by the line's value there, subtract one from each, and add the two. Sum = 0.05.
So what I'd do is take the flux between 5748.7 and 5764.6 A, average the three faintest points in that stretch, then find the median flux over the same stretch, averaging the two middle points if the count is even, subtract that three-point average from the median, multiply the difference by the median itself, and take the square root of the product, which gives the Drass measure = 2.5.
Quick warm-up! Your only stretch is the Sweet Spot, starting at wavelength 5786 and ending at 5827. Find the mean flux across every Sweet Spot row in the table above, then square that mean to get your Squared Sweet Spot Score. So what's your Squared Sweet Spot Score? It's 203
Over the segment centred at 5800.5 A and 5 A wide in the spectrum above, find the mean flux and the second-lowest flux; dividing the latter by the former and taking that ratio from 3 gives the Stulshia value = 2.01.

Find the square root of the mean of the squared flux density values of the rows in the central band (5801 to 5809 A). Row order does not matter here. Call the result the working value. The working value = 14.5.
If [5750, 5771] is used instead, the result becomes 13.9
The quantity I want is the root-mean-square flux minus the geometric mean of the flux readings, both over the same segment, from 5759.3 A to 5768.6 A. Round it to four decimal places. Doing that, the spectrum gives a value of 0.0030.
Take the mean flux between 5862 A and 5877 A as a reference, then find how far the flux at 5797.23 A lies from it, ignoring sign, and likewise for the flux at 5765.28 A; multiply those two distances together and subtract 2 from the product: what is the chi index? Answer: -2.00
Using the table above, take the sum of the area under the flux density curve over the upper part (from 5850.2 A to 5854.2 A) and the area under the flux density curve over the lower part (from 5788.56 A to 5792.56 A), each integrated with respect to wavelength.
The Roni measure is 112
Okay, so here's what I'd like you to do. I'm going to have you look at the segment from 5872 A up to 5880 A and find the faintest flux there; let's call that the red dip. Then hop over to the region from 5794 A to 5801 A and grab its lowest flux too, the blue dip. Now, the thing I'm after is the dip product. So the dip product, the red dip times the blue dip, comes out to 190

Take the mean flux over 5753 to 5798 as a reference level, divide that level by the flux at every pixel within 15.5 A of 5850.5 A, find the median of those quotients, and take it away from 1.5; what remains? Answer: 0.486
